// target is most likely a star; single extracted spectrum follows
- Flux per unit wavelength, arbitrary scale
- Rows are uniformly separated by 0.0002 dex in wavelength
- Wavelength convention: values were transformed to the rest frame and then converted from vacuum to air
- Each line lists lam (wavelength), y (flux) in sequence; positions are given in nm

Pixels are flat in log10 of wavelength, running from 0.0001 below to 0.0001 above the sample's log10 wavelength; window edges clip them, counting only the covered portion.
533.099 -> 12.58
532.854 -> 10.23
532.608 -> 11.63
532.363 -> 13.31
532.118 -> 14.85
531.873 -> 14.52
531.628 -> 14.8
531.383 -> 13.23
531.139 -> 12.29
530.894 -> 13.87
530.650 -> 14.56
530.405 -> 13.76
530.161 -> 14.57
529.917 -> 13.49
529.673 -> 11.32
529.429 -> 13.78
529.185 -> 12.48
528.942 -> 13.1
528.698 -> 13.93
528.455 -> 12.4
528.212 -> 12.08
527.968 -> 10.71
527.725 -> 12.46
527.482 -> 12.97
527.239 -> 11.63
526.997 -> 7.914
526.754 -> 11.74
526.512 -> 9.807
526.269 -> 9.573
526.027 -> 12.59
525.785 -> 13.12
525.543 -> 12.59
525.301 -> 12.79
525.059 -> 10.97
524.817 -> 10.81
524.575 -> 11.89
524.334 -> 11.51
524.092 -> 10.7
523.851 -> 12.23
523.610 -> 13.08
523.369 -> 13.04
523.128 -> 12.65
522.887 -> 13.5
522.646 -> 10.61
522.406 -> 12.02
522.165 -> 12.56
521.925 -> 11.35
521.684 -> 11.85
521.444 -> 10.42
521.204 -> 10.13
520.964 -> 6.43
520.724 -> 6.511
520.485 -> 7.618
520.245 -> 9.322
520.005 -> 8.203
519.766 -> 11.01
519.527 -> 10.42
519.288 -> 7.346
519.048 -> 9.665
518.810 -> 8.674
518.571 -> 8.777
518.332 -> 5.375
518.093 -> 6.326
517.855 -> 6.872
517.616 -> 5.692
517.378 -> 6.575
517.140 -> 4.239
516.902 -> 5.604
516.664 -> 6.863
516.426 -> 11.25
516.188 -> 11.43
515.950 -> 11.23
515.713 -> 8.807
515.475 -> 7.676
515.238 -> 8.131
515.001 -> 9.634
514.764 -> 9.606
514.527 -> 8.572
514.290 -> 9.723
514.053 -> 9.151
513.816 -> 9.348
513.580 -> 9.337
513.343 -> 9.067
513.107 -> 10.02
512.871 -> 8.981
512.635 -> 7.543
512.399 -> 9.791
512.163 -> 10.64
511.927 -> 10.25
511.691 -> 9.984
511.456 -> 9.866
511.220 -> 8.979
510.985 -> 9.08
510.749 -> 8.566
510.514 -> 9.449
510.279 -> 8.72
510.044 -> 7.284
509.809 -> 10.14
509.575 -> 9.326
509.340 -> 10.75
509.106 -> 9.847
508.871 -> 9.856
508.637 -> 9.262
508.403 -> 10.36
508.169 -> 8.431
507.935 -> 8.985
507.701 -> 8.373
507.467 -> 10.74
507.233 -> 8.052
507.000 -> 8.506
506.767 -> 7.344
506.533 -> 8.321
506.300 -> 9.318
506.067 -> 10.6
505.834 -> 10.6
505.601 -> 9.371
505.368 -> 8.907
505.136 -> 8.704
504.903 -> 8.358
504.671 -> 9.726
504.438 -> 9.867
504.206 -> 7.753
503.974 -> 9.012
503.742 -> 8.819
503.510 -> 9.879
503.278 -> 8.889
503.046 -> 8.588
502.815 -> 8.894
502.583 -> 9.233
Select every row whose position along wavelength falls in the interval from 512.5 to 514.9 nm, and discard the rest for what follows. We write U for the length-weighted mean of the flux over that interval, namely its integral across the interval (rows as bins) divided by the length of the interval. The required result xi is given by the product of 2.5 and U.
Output 22.9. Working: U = 9.1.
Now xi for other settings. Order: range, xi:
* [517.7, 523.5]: 24.0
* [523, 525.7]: 30.1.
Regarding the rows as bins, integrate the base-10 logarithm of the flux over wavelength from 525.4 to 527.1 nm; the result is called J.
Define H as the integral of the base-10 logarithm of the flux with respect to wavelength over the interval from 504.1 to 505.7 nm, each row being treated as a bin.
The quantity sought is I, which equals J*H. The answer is 2.69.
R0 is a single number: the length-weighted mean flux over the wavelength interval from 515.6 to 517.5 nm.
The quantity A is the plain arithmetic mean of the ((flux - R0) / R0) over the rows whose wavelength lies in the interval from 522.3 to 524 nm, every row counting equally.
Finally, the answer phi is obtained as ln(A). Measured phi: -0.7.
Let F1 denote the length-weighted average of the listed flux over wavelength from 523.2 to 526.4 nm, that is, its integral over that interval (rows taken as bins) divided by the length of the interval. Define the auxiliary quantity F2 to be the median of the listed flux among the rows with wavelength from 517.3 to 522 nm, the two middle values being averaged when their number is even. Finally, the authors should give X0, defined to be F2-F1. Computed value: -3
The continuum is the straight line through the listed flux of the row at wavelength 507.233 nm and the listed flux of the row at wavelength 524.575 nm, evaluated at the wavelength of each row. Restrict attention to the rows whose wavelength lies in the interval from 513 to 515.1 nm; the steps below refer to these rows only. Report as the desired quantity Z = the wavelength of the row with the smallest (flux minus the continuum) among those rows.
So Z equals 514.527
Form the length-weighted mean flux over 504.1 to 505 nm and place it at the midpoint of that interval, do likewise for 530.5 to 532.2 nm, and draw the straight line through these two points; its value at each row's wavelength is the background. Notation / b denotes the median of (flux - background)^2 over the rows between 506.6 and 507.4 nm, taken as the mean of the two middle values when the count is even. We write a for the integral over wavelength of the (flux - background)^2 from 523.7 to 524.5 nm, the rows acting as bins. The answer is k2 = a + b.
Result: 3.3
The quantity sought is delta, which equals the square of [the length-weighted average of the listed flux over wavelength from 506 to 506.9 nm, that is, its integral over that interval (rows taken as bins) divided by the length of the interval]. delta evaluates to 77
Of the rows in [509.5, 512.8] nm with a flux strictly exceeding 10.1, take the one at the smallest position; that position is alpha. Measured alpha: 509.809 nm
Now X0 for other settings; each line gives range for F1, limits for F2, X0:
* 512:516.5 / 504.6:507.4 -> -1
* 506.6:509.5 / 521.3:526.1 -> 3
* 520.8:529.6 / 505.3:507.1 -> -3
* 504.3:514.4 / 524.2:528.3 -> 2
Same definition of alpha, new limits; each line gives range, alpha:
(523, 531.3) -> 523.128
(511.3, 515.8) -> 511.927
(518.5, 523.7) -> 519.527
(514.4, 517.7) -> 515.950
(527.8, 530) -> 527.968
